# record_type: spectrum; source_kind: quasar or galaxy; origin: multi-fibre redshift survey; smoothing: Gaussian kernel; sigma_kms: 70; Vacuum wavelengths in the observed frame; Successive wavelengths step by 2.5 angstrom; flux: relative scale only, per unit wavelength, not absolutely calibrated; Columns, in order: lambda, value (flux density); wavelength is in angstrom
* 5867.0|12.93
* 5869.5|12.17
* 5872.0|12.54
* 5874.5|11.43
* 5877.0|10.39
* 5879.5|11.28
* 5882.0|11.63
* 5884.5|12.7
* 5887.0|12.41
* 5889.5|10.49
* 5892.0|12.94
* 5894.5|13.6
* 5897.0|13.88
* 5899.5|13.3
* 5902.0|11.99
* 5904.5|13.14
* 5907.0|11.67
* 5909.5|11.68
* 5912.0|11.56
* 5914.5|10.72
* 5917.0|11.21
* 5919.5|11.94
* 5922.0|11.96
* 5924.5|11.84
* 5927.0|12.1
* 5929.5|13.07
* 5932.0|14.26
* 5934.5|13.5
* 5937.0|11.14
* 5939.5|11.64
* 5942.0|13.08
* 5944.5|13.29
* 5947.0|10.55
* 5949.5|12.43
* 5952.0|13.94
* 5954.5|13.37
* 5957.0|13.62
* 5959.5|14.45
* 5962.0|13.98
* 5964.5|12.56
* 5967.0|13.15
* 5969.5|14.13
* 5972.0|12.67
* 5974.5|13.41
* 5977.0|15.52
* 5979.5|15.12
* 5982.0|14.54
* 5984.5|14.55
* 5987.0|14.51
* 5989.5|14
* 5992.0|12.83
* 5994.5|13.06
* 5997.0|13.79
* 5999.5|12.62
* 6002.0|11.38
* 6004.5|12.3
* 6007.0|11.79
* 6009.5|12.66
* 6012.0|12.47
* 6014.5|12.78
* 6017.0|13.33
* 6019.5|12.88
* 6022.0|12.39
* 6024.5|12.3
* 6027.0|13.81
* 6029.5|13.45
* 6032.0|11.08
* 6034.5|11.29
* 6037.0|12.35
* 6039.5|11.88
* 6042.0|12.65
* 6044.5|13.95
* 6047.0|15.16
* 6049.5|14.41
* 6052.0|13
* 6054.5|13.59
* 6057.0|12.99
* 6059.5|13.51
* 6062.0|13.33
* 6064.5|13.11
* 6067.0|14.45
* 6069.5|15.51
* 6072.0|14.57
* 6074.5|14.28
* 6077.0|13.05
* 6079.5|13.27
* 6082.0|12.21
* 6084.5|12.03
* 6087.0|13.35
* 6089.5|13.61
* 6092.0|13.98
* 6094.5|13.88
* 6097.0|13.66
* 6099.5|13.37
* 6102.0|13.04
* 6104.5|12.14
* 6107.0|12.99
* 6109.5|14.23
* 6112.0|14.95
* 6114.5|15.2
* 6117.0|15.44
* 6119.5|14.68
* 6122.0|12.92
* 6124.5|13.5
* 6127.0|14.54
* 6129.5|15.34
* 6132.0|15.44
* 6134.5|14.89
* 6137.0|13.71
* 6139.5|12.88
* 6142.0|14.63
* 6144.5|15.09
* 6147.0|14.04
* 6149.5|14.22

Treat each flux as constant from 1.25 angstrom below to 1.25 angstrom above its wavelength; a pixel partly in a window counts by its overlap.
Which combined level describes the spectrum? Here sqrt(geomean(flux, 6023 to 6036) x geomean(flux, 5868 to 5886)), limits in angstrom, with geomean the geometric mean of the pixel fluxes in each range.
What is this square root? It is 12.0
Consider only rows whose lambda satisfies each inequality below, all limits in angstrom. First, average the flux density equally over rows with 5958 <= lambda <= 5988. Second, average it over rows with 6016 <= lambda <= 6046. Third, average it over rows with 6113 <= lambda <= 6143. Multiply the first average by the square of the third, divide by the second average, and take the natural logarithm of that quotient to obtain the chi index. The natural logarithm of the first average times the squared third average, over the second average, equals 5.45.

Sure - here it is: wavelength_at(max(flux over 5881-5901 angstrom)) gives 5897.0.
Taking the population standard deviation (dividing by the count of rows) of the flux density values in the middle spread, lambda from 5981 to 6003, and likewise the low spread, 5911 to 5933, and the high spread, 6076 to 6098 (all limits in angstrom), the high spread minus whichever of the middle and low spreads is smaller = -0.33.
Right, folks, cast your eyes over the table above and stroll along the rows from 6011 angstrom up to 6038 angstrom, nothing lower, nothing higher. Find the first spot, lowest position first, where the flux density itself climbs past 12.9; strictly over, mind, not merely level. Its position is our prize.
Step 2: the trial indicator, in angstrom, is 6017.0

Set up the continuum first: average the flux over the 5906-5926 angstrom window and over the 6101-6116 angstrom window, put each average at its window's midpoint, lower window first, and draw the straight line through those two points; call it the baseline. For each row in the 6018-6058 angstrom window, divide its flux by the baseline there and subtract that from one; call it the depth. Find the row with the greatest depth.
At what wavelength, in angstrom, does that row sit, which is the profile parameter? 6032.0 angstrom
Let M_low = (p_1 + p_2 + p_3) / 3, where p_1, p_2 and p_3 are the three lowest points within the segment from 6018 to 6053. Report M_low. 11.4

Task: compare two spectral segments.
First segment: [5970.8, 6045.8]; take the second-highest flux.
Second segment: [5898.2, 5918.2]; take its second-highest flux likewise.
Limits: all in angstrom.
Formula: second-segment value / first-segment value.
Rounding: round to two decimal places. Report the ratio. 0.87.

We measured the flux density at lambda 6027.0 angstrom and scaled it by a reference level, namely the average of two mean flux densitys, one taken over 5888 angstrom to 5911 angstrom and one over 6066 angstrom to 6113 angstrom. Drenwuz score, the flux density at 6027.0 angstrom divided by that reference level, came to 1.06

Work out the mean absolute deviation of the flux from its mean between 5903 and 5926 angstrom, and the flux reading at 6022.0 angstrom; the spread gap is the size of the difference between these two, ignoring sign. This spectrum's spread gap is 12.0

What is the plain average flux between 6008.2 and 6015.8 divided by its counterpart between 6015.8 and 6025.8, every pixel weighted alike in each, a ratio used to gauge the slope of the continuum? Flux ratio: 0.99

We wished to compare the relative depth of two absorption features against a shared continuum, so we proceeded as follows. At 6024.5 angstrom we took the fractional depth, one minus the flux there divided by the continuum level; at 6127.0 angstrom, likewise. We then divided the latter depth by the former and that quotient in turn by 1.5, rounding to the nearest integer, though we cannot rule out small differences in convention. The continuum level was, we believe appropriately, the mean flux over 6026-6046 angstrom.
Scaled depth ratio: -5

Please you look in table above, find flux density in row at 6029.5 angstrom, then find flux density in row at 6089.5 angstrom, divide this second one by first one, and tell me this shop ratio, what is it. 1.01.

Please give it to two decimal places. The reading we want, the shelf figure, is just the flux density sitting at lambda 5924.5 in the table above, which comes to 11.84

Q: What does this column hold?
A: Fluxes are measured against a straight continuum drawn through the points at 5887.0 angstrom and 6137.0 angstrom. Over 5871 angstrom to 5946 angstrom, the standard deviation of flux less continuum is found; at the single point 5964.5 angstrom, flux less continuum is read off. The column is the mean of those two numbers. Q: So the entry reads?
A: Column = 0.37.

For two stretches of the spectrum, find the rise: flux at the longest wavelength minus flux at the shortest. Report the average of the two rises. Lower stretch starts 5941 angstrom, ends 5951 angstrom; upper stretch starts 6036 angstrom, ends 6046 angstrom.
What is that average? 0.5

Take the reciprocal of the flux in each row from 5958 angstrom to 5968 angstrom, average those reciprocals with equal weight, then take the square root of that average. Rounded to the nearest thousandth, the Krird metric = 0.272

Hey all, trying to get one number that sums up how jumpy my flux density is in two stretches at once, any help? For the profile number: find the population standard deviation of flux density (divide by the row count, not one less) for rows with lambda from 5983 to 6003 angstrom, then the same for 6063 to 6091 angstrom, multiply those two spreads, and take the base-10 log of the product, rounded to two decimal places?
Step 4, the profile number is 0.00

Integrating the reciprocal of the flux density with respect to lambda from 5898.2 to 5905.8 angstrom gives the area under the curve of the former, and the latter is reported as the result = 0.59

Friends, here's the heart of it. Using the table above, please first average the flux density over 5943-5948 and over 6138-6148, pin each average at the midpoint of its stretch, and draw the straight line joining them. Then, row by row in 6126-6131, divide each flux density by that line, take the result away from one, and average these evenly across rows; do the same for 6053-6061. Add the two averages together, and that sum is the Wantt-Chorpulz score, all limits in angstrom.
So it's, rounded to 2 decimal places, -0.08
